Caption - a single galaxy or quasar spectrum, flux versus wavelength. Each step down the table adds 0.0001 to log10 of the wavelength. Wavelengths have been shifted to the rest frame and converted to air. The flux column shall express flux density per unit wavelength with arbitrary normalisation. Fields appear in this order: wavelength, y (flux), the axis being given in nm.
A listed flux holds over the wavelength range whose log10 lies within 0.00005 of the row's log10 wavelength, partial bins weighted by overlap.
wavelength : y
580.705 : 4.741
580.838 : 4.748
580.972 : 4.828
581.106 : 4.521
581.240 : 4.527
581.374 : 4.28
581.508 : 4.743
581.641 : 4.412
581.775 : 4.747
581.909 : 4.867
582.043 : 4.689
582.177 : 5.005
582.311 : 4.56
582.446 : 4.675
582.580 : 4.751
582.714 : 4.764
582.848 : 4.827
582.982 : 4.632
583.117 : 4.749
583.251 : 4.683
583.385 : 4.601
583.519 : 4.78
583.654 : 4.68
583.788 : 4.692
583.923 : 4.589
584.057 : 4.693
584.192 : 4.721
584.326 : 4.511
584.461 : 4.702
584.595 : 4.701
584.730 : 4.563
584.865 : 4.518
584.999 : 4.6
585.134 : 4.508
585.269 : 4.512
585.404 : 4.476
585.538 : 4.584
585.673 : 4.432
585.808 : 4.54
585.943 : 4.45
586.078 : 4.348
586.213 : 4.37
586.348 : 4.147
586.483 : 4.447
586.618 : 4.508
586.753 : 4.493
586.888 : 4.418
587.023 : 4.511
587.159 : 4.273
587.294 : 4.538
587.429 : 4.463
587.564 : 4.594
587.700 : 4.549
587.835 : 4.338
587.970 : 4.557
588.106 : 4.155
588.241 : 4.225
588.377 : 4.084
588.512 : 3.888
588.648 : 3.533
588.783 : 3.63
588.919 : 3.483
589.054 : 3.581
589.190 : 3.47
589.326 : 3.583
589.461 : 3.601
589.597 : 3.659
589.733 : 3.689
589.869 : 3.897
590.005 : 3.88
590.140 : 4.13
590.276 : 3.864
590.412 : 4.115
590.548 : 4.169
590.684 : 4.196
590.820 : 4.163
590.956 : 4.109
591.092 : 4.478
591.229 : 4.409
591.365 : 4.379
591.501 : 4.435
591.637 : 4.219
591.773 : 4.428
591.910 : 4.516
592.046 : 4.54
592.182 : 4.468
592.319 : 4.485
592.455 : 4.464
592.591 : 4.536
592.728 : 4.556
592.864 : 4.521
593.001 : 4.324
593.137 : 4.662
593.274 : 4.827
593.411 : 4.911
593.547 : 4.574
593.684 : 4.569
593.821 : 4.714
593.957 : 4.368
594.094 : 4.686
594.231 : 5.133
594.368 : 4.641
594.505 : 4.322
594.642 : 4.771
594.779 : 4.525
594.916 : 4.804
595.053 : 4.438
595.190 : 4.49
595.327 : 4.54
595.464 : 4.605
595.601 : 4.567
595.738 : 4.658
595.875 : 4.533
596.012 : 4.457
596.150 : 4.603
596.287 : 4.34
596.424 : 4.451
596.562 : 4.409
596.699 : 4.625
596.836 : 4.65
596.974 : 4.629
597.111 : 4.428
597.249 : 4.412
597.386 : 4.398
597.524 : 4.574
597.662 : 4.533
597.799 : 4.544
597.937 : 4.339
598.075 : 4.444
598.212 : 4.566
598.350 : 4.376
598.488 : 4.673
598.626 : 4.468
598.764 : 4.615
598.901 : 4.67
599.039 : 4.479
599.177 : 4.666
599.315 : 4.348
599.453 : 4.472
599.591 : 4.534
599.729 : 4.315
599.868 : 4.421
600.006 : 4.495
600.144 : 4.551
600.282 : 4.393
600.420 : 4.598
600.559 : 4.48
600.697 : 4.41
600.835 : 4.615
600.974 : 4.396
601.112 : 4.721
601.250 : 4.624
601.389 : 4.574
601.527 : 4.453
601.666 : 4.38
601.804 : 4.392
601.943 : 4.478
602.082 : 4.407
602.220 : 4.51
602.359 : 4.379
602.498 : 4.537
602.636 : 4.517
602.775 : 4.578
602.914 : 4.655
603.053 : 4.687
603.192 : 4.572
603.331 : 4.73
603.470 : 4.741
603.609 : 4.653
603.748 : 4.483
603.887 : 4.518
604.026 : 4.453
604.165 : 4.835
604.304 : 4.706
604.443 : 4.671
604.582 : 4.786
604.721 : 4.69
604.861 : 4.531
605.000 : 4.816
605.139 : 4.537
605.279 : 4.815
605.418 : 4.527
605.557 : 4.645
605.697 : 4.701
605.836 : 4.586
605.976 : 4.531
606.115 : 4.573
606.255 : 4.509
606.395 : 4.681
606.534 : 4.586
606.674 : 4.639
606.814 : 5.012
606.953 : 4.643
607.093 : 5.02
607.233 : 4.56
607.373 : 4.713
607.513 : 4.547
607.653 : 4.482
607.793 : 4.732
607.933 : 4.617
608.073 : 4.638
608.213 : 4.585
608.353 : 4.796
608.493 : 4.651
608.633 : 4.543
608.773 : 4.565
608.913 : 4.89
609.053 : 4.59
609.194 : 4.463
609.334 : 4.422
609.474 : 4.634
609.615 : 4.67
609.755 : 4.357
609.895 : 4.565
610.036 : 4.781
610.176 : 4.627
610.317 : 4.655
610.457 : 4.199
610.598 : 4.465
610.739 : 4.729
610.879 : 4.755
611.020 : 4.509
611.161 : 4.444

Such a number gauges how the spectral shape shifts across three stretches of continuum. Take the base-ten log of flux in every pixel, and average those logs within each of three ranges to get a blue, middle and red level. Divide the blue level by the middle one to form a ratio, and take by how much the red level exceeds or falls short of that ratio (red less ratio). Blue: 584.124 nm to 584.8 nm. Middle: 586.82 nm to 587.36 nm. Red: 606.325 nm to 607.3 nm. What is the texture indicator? -0.355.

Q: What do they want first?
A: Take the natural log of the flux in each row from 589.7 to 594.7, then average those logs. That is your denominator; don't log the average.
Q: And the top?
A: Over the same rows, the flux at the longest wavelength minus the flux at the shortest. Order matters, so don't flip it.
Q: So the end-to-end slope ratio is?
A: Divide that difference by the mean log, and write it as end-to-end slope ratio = 0.73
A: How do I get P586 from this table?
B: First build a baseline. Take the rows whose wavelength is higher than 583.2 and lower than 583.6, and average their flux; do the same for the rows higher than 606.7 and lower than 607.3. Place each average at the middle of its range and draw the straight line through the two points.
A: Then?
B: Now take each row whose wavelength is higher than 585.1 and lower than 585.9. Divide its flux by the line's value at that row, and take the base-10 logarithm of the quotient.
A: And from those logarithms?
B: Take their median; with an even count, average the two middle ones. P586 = -0.018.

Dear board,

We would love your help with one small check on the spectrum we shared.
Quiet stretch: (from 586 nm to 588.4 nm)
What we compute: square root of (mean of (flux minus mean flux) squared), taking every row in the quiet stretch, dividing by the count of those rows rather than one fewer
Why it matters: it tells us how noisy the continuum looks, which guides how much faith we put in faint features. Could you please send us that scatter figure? 0.153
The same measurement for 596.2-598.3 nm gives 0.102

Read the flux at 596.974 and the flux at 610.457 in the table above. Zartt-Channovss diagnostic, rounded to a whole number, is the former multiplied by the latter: 19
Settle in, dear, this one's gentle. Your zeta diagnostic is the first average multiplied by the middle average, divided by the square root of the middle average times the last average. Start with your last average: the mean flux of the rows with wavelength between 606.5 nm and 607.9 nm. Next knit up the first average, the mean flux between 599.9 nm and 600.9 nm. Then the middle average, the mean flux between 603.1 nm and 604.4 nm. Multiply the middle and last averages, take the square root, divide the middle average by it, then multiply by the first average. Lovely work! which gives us 4.5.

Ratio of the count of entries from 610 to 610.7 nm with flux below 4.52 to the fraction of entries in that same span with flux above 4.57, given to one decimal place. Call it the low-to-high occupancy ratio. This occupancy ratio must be 3.3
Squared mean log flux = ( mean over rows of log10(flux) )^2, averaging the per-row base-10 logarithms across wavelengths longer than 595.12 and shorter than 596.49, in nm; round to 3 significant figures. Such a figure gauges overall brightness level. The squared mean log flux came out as 0.430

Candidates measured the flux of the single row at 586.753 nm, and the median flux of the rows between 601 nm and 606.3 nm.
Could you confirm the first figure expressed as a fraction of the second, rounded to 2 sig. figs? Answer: 0.98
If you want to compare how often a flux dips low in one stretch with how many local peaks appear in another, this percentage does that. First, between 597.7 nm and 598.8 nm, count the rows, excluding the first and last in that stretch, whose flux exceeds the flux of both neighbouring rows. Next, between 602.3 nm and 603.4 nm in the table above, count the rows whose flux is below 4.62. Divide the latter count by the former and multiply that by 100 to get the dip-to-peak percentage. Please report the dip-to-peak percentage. 250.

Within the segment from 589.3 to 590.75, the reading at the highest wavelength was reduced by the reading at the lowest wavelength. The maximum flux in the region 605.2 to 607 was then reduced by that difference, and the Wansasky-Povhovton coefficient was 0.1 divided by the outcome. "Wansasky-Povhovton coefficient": 0.0227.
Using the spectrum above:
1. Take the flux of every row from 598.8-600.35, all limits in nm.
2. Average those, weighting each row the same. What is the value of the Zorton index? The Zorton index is 4.49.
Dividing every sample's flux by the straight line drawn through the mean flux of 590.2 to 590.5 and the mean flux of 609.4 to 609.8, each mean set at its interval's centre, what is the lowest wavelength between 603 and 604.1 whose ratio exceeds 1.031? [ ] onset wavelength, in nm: 603.053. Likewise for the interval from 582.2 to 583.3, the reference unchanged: 582.311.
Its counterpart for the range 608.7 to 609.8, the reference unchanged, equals 608.913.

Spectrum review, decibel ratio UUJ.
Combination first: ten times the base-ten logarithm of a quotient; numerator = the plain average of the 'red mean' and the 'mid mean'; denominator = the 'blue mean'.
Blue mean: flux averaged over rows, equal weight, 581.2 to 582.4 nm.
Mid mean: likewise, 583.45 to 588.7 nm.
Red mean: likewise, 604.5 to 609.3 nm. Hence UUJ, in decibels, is -0.09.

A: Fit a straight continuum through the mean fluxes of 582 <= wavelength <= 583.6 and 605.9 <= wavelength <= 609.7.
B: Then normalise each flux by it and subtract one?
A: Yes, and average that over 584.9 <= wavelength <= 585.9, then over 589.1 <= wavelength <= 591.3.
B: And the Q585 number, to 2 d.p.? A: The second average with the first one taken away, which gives -0.12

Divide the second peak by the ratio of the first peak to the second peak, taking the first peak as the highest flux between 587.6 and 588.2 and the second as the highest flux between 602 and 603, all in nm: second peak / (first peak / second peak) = 4.8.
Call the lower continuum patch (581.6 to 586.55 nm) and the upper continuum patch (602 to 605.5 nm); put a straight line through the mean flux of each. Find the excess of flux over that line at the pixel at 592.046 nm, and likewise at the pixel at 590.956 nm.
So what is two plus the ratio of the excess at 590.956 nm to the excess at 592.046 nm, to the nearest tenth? 9.1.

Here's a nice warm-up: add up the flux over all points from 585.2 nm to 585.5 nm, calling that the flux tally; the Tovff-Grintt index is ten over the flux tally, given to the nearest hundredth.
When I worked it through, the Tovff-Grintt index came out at 1.11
